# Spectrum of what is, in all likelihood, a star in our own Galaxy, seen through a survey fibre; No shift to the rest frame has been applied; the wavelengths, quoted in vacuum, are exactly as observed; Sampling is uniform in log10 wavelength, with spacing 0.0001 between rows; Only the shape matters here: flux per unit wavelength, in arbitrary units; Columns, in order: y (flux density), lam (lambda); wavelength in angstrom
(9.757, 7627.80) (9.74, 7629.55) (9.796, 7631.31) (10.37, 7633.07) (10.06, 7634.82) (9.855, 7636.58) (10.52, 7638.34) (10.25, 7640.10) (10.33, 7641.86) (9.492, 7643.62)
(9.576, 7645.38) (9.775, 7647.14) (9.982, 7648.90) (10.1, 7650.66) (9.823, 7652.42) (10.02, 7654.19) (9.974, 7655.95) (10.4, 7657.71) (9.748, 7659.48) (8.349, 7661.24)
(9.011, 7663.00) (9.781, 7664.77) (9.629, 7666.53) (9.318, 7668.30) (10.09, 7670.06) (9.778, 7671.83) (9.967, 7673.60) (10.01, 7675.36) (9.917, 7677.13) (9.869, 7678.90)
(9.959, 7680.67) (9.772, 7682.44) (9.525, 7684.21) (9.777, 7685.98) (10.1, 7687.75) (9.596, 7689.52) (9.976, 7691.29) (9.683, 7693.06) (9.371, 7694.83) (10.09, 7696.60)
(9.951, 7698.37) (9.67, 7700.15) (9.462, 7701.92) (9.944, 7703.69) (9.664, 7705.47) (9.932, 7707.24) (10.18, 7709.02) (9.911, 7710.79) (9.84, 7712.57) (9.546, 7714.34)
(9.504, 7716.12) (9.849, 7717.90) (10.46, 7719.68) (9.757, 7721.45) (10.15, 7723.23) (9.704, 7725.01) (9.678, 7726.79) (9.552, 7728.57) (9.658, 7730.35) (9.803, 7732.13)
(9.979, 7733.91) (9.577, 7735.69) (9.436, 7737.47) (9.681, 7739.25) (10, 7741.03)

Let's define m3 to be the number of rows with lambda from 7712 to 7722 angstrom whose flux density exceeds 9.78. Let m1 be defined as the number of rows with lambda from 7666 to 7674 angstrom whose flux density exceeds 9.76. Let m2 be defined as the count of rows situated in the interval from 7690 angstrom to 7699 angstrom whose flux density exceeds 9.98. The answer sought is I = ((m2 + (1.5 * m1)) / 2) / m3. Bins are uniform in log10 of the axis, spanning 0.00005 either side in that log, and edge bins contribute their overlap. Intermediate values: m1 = 3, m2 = 1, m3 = 3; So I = 0.9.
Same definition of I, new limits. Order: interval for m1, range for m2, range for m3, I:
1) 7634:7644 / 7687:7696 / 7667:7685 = 0.7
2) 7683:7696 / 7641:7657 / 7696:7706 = 1.4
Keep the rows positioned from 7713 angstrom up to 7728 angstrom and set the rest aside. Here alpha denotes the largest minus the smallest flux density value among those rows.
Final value 0.96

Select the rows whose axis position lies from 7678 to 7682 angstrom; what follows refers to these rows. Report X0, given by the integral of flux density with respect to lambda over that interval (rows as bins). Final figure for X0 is 39.5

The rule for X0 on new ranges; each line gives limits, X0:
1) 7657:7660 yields 30.2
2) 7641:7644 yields 29.9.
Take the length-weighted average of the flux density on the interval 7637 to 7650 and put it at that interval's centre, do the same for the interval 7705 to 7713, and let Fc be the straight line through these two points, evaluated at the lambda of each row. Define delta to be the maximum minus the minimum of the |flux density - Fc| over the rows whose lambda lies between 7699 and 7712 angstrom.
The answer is 0.46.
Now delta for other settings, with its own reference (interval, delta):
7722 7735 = 0.27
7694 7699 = 0.55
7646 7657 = 0.21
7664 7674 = 0.63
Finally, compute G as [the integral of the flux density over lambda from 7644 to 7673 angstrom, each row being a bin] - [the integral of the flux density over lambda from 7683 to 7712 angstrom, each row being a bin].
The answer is -3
